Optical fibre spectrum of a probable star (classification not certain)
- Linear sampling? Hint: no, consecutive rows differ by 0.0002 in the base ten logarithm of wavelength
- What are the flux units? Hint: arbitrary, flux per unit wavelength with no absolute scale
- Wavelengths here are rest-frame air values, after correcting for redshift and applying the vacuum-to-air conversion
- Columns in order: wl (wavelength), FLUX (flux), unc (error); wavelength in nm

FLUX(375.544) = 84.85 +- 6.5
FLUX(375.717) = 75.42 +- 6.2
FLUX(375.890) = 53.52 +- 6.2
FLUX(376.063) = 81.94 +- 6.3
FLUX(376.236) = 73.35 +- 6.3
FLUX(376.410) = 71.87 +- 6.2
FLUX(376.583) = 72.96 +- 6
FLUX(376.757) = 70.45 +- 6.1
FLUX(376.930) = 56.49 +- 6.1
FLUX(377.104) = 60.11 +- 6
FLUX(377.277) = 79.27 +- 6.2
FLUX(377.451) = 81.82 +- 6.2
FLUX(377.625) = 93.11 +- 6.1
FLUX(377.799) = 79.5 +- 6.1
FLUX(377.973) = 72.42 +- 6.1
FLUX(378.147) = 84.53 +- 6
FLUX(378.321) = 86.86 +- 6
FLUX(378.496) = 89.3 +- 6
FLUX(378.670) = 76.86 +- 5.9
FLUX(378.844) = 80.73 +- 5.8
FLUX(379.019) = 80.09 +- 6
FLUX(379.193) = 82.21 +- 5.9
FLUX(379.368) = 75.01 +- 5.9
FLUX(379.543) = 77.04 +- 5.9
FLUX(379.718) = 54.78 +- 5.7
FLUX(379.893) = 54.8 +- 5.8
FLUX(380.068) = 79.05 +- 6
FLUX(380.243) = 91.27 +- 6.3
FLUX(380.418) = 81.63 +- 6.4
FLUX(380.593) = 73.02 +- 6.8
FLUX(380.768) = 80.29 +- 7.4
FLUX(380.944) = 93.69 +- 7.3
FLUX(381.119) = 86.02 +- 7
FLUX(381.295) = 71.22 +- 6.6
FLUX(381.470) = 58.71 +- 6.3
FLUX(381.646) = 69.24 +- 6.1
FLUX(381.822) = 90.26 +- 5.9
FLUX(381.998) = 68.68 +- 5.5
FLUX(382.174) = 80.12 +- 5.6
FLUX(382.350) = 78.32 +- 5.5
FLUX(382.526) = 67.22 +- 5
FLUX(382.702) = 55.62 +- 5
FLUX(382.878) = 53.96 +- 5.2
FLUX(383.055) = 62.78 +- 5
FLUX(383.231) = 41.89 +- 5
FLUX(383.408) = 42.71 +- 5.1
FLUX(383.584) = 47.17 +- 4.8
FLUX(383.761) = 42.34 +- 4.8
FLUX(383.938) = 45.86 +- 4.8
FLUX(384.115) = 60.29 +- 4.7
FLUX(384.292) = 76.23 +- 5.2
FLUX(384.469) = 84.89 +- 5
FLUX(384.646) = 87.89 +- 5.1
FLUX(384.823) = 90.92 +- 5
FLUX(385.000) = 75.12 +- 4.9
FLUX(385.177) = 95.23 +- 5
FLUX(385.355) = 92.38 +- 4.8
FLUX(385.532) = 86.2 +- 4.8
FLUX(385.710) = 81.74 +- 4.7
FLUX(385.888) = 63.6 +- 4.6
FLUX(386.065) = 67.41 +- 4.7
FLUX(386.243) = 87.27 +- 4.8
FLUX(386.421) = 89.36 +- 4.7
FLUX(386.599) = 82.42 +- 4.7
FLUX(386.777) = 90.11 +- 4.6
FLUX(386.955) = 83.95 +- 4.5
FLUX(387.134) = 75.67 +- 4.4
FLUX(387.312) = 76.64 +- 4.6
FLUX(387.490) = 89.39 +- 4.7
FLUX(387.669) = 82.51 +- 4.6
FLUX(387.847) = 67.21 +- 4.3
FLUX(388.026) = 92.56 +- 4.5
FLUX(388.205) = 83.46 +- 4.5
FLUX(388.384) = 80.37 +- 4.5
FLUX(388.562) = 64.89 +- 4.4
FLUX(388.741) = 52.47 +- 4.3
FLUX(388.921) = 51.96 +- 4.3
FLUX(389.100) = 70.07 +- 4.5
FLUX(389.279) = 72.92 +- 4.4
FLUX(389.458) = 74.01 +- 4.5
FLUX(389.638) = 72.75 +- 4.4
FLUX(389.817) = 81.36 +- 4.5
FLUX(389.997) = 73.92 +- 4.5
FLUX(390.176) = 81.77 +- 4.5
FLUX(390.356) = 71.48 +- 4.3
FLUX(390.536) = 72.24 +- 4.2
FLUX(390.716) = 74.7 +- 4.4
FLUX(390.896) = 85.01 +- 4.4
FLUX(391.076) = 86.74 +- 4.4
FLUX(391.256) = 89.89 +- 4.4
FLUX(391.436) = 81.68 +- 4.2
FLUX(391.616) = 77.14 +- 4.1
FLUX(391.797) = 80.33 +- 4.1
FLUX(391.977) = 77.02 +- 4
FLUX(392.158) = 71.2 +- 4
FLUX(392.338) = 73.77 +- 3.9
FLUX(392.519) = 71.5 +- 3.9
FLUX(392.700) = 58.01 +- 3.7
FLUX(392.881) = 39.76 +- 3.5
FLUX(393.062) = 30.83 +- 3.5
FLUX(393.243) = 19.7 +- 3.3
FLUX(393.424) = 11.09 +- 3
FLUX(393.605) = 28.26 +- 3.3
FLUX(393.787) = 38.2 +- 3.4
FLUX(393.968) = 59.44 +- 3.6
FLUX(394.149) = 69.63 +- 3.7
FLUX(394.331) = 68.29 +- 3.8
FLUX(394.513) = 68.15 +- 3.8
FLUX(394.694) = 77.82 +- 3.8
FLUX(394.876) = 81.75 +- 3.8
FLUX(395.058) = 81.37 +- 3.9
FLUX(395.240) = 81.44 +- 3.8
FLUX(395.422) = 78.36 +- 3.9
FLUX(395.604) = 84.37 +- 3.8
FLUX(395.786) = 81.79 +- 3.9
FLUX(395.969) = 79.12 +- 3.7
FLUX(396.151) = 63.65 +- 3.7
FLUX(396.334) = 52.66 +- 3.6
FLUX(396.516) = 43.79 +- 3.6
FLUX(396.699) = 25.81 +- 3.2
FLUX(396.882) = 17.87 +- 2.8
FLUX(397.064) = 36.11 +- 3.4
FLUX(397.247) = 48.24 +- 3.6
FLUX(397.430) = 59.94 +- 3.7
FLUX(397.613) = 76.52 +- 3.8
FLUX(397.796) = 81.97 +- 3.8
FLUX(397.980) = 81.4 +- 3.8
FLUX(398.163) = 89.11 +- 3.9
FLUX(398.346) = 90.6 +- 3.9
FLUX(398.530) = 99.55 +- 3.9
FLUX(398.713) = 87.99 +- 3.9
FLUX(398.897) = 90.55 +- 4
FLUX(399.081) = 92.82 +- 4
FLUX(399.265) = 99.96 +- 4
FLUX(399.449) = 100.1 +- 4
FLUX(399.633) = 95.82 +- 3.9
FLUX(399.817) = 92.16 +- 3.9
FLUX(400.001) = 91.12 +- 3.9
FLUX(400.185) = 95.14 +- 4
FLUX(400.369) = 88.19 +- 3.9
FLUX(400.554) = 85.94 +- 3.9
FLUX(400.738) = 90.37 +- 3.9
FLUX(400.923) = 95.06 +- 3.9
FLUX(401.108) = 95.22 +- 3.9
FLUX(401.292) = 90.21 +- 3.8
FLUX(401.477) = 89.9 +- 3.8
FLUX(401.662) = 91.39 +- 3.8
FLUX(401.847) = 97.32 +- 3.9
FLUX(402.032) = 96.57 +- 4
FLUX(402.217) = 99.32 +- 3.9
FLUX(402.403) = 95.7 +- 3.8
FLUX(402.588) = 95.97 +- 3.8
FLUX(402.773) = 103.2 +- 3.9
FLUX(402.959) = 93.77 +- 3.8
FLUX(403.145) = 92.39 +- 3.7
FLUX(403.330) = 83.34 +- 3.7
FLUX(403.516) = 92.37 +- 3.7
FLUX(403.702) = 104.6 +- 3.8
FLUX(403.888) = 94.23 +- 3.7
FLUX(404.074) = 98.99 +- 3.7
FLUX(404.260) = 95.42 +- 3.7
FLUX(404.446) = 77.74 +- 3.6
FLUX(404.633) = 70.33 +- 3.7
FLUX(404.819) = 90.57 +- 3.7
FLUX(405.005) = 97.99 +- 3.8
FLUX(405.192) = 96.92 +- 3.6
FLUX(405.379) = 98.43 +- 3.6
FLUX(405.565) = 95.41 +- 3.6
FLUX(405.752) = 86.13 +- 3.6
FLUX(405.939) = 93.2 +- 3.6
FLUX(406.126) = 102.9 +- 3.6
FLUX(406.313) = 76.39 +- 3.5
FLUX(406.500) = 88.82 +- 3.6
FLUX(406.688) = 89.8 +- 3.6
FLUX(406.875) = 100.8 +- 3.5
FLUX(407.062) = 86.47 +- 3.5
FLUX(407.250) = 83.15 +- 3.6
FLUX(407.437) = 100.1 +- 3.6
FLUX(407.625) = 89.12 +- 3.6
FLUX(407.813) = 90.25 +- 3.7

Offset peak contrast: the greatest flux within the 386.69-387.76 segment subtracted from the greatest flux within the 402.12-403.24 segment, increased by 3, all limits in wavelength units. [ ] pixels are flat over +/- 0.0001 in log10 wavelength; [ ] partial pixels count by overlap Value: 16.1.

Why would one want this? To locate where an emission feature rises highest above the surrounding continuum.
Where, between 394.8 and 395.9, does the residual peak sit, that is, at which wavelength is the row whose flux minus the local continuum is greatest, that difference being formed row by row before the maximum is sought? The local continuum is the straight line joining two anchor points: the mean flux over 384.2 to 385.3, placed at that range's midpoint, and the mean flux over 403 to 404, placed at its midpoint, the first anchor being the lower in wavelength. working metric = 395.604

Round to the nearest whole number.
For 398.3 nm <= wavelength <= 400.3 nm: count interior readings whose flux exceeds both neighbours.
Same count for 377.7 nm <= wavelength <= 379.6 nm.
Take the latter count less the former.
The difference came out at 1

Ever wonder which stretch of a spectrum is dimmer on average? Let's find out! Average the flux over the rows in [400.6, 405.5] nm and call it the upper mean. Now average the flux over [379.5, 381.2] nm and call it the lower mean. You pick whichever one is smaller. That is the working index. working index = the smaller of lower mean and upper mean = 77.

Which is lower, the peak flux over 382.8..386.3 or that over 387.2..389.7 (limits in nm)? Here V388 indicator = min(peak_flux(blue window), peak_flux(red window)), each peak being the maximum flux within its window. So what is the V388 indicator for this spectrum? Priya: 92.6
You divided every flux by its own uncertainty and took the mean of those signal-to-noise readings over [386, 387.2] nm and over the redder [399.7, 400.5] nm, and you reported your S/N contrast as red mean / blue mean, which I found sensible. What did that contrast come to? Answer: 1.31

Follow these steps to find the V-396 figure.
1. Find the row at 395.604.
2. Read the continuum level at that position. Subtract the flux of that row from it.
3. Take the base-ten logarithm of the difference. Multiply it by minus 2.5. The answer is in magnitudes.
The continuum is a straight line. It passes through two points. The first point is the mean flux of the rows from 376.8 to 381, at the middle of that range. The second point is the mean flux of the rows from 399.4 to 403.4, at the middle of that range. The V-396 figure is -1.8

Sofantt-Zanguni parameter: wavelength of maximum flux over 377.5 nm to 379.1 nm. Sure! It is 377.625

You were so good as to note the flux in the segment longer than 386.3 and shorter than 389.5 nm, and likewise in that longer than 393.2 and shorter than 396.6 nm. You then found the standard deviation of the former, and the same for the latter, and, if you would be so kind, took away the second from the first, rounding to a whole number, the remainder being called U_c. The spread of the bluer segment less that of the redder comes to -11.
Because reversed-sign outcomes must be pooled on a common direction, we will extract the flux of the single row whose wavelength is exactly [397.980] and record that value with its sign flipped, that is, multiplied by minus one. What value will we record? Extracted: -81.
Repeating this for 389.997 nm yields -74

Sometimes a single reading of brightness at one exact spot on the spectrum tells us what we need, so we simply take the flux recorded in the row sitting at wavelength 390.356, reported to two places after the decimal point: 71.48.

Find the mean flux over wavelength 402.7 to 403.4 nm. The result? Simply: 93.2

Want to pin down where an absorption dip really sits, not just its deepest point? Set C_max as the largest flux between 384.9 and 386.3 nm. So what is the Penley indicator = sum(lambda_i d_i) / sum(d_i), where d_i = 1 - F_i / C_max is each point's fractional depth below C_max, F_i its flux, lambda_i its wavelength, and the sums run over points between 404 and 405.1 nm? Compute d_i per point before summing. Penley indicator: 404.60 nm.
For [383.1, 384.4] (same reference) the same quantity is 383.68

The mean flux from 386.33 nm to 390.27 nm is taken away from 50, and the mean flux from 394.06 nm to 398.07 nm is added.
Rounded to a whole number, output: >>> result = 39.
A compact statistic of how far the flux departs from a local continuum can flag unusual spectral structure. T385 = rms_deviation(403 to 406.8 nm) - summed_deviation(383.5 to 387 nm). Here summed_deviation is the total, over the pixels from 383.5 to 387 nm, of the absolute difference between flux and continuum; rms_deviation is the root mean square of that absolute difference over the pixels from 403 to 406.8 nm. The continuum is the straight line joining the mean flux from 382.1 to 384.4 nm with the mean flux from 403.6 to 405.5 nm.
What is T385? -377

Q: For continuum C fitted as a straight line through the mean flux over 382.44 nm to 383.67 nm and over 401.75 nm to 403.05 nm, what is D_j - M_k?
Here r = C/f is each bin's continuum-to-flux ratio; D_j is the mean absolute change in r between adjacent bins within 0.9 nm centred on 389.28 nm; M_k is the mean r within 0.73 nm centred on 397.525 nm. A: -1.25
